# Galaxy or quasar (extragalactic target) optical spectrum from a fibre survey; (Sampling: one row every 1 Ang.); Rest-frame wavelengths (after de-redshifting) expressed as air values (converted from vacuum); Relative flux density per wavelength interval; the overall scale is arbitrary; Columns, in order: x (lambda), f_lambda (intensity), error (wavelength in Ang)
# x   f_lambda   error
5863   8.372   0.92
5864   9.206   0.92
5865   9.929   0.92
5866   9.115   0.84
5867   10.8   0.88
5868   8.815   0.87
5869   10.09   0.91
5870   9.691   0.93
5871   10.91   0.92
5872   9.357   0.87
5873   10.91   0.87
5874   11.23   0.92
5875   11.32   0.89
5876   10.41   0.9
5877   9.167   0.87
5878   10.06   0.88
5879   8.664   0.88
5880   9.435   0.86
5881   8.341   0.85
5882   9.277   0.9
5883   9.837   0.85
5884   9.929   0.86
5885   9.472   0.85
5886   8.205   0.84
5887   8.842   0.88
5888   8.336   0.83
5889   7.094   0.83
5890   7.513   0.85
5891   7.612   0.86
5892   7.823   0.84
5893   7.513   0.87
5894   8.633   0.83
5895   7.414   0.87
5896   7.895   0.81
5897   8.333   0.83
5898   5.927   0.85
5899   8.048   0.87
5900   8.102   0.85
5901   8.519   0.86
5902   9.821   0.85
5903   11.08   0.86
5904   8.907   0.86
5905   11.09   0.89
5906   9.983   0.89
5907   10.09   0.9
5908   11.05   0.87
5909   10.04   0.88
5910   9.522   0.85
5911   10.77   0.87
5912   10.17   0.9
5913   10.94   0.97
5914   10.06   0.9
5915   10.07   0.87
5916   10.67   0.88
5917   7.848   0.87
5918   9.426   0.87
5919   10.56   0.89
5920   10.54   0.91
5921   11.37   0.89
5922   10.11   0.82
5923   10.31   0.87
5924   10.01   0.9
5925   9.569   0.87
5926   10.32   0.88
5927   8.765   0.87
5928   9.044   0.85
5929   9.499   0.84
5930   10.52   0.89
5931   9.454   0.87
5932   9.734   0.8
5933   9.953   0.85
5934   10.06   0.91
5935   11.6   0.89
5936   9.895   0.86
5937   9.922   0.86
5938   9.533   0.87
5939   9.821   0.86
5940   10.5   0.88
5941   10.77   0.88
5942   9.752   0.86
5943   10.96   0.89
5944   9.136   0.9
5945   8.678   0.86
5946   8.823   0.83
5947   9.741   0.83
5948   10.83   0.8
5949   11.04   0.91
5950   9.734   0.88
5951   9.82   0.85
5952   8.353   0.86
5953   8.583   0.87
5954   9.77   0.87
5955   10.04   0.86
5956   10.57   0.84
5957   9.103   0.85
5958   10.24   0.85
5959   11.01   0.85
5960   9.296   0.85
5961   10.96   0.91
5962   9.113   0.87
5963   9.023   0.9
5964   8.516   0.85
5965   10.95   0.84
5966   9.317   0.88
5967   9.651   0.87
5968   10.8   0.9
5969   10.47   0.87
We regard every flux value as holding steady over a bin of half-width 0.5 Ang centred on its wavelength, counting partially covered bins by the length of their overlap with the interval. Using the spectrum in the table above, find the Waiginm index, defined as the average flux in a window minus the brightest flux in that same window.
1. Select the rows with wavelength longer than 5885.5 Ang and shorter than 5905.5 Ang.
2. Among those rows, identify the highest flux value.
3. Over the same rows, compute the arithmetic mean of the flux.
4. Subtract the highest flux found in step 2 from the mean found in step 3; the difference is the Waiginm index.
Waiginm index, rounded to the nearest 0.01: -2.75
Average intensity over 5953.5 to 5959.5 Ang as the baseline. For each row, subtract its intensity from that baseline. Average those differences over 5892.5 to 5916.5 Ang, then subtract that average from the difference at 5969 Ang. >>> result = -1.1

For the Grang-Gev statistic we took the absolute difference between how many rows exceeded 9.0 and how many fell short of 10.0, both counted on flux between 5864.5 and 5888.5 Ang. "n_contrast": 2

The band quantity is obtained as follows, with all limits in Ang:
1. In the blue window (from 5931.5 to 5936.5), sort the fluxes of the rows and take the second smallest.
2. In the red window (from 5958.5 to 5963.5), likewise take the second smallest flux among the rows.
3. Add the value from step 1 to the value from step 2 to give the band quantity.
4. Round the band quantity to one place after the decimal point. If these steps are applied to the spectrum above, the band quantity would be 19.0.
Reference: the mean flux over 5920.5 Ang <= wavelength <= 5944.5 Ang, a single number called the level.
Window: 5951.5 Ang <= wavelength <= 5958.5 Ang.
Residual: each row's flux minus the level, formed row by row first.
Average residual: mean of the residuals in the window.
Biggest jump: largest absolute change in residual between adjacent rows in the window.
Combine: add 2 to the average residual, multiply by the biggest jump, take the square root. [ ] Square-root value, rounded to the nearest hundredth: 1.48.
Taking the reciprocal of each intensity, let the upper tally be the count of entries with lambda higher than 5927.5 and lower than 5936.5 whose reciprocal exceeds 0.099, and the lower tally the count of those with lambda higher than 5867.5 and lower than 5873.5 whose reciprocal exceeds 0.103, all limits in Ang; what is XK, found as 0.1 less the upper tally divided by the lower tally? -2.2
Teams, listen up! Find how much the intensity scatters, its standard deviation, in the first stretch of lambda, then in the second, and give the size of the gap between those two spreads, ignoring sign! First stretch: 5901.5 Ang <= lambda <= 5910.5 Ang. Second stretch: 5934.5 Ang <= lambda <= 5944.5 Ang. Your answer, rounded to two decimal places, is 0.01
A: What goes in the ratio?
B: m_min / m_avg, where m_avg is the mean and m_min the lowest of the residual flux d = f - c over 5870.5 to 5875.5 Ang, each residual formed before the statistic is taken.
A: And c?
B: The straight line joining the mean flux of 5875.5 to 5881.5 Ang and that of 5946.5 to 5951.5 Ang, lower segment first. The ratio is 0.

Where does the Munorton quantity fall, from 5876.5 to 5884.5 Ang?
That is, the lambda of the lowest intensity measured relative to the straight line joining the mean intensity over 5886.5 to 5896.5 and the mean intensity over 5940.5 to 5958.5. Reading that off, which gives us 5881 Ang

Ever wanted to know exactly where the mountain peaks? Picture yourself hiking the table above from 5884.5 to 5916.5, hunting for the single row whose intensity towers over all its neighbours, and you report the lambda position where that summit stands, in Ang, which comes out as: 5905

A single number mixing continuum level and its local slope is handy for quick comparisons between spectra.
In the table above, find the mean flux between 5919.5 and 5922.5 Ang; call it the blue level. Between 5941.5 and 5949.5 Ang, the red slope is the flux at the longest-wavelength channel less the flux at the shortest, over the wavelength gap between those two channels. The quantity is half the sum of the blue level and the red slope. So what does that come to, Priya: 5.4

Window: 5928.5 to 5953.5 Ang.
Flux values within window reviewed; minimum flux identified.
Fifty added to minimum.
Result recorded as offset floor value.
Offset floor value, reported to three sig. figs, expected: 58.4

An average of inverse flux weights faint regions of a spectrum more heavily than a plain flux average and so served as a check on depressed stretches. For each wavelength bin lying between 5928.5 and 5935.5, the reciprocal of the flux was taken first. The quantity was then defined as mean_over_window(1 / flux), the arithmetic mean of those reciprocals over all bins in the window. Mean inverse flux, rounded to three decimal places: 0.099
